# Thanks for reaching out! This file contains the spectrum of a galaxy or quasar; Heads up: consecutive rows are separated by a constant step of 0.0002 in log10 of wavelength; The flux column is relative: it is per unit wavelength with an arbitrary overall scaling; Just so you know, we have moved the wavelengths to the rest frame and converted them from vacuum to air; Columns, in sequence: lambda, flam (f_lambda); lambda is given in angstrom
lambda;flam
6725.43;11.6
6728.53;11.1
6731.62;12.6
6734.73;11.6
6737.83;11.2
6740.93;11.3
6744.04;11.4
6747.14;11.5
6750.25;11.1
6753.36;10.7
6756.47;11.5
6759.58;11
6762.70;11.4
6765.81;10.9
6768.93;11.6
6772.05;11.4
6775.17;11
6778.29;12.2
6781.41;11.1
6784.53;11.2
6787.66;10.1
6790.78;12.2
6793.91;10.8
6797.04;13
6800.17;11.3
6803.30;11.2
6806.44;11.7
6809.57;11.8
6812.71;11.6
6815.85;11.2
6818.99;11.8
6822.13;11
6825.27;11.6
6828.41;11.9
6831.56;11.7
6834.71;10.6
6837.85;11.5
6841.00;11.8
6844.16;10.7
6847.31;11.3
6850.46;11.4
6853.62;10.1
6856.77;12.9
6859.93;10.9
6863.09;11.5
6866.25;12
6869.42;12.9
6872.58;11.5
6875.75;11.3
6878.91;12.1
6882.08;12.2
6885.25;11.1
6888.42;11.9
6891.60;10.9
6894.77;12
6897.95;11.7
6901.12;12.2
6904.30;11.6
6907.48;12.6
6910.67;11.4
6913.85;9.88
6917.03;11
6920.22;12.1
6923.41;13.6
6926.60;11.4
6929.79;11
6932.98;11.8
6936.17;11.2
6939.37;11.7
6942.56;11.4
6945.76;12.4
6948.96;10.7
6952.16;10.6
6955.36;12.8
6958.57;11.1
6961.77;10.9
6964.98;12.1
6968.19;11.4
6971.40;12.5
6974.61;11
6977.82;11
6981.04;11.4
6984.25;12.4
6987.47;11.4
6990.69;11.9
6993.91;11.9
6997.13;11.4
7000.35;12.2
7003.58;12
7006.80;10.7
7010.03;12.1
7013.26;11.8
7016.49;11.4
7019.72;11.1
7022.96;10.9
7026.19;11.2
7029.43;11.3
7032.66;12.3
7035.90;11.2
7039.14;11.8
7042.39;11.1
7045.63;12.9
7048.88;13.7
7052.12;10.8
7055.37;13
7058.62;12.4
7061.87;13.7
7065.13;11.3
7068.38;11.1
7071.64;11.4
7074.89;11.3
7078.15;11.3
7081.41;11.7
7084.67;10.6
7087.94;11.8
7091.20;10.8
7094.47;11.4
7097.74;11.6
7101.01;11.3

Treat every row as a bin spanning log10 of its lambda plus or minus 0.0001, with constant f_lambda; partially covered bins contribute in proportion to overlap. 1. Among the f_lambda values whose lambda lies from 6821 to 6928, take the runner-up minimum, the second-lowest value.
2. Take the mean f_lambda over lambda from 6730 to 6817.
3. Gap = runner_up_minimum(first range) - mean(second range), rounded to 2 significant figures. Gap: -1.3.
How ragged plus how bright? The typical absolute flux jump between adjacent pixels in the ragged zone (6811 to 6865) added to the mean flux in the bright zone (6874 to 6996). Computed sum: 12.5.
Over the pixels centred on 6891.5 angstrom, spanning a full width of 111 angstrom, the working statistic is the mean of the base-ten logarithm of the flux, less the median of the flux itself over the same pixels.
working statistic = -10.4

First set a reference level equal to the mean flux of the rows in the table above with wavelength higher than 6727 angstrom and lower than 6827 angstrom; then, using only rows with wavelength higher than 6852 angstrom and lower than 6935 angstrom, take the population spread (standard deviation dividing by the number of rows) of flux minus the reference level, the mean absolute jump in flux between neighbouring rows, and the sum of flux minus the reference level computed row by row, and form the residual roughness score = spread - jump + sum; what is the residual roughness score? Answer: 6.7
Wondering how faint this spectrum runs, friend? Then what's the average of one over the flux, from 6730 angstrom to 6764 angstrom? 0.0879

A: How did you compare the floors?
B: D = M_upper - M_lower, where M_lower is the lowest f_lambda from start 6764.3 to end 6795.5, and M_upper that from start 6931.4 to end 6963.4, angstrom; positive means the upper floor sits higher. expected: 0.50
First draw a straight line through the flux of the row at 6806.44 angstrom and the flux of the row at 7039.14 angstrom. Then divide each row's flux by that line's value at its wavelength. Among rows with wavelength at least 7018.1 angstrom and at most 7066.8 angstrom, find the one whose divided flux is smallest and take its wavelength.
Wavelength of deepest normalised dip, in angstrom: 7052.12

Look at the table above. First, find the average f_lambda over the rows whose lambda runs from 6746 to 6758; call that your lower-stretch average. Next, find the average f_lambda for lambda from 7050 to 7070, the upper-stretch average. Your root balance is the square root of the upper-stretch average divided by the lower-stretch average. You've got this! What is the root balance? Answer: 1.04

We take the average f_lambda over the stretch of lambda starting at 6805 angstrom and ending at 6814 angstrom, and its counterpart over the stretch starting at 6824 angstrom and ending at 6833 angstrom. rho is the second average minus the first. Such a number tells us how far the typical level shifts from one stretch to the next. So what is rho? 0.03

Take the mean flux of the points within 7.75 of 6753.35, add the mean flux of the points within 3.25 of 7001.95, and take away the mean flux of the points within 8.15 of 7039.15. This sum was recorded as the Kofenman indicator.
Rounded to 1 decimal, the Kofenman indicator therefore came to 11.4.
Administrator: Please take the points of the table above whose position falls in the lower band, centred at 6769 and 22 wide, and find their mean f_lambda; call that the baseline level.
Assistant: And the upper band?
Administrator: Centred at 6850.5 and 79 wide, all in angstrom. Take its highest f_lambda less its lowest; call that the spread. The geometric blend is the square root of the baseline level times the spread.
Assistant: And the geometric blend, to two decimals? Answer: 5.64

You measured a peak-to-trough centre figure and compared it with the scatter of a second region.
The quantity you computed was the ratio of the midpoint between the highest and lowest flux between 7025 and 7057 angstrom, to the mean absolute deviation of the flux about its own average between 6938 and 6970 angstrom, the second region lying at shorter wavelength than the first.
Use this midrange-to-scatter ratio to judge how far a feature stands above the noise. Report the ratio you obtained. 21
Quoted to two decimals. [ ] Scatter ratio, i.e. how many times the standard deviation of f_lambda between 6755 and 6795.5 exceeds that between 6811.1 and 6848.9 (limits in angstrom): 1.30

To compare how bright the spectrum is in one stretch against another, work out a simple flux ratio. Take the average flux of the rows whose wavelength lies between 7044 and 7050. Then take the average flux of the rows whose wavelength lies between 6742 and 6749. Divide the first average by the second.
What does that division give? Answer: 1.16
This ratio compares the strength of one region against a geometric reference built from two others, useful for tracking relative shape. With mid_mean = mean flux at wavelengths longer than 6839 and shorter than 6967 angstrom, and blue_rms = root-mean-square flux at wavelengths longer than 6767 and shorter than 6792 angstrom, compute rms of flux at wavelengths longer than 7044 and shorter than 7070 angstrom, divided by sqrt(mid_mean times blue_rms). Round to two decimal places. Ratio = 1.08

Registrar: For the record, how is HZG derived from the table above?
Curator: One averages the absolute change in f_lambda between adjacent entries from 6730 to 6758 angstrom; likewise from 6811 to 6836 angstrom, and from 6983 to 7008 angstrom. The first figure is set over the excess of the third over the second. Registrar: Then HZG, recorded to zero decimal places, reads 10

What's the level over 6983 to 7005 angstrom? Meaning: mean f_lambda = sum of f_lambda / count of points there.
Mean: 11.9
